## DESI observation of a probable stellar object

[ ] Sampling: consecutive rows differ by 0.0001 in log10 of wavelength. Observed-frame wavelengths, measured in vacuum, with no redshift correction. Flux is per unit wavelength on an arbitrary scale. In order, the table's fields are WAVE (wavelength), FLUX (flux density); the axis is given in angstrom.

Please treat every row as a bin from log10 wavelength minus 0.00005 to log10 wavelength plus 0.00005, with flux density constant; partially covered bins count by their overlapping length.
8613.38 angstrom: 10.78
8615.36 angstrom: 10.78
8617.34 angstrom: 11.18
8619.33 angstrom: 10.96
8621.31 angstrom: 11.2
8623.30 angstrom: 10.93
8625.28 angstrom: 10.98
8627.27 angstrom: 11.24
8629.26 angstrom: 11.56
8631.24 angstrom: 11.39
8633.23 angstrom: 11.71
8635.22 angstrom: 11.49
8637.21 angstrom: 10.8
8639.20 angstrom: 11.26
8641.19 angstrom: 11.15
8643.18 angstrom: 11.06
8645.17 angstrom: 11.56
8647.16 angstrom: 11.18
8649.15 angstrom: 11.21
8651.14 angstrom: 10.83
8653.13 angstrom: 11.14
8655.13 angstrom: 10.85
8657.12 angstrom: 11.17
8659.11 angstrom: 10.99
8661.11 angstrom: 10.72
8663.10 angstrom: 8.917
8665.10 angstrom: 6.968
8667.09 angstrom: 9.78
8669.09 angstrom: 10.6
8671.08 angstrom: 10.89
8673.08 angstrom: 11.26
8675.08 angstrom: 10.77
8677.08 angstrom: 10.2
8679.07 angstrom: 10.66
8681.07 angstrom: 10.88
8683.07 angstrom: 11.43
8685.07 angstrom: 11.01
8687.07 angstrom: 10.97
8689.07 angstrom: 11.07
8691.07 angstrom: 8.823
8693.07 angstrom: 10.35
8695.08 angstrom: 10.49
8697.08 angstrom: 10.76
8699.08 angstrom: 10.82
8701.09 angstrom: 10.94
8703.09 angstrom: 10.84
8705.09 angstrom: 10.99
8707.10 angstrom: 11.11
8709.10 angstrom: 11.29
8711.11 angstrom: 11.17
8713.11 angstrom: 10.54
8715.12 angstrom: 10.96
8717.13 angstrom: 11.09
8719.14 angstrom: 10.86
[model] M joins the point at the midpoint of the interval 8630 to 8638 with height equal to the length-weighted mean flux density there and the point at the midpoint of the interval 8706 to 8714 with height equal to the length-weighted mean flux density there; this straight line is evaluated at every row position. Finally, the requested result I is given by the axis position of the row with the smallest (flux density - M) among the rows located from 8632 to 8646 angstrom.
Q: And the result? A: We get 8637.21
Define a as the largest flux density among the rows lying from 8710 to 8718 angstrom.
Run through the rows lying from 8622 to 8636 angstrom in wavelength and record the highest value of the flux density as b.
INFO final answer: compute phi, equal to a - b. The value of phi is -0.5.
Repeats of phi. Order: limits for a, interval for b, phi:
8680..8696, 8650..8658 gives 0.3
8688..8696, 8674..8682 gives 0.2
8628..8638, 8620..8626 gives 0.5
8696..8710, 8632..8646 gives -0.4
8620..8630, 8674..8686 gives 0.1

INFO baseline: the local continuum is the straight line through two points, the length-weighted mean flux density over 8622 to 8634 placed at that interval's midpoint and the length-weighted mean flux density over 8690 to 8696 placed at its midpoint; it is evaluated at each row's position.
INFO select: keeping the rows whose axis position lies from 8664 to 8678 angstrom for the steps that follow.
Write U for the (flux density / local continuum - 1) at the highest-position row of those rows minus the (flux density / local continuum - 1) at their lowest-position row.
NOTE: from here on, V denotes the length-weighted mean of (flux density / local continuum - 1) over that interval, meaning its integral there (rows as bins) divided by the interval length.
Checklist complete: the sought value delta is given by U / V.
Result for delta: -11.7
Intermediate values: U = 0.333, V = -0.03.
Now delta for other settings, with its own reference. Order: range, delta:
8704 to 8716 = 0.1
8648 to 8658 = 0.5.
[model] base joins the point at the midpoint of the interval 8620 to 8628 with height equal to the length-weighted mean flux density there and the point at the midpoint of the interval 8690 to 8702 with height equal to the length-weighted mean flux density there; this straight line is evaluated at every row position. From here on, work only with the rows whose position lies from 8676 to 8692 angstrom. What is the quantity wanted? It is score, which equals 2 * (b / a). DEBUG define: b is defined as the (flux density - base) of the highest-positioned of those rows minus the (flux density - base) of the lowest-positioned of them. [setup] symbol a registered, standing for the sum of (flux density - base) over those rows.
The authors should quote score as -2.0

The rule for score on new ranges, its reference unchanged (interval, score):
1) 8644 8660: -0.3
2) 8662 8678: -0.5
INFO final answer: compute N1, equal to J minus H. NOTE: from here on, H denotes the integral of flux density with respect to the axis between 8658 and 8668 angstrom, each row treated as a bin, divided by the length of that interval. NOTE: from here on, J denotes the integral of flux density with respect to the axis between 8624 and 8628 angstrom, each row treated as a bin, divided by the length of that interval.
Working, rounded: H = 9.5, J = 11.09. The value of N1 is 1.6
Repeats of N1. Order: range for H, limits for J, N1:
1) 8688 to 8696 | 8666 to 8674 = 0.4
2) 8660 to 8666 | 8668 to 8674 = 2.0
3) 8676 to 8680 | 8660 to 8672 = -0.8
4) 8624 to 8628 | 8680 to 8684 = 0.0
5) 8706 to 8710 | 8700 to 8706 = -0.3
